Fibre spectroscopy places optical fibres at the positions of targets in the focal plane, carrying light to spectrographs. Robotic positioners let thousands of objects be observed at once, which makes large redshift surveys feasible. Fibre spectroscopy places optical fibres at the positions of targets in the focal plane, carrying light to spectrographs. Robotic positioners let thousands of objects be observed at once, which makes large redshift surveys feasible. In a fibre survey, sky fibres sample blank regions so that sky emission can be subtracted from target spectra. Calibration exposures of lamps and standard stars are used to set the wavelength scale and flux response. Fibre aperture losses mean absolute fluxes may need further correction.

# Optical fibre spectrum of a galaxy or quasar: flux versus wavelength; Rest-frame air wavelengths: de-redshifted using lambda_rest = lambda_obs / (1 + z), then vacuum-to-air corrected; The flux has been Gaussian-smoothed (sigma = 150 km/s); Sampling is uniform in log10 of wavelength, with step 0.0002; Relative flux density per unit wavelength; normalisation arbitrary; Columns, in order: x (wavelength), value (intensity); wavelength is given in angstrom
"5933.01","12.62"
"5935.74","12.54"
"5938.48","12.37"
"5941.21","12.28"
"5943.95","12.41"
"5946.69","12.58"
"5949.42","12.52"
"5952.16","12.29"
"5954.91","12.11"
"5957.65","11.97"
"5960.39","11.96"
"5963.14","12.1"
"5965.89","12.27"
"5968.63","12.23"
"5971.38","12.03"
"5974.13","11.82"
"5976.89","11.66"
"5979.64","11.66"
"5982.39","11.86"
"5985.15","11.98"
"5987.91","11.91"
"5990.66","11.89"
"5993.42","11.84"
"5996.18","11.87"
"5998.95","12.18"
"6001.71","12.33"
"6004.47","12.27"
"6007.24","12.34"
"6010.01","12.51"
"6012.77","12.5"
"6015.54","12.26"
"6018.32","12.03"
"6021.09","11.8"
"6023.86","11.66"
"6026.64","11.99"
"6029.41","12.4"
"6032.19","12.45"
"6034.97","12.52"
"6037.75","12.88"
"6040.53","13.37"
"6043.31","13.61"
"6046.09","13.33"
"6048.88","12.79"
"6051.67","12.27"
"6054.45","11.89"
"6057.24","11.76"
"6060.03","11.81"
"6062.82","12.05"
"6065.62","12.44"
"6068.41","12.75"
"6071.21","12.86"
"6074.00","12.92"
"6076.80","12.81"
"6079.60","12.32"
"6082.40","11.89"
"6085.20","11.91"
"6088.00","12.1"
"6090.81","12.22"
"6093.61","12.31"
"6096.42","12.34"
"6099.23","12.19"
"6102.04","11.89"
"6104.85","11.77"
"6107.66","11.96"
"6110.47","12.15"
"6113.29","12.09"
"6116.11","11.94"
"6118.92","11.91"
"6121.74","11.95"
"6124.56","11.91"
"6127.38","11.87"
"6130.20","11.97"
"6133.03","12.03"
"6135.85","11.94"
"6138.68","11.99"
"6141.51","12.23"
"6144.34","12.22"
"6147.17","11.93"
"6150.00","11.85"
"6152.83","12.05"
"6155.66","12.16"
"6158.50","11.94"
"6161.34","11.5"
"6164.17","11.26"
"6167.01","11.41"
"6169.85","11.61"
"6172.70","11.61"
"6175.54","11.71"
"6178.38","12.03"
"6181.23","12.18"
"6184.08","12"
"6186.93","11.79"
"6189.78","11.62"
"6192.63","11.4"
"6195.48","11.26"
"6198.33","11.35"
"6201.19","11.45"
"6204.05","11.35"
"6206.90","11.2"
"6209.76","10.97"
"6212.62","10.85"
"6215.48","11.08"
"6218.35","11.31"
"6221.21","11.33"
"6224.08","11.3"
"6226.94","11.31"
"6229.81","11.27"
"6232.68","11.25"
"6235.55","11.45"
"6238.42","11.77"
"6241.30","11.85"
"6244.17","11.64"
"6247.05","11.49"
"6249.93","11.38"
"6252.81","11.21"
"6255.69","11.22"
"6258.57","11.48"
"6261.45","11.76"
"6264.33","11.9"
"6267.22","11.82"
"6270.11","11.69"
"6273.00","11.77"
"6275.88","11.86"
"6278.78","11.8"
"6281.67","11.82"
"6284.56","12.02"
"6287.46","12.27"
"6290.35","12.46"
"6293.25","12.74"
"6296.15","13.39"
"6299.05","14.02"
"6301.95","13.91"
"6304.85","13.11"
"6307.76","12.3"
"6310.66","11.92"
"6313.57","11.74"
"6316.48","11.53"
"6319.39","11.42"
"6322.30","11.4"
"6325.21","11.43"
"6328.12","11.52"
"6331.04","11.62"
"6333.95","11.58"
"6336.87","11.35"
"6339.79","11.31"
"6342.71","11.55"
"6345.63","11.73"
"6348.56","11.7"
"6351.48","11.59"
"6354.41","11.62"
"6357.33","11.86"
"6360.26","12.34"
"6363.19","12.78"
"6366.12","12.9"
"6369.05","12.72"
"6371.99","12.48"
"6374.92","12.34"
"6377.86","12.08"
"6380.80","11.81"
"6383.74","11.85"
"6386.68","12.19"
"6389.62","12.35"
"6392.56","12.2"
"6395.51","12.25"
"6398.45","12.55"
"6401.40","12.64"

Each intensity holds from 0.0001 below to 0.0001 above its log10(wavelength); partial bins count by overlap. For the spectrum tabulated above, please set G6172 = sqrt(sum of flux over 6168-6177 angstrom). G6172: 5.91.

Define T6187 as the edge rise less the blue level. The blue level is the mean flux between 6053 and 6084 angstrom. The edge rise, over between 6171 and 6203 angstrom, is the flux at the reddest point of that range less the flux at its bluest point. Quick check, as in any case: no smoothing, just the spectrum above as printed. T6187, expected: -12.5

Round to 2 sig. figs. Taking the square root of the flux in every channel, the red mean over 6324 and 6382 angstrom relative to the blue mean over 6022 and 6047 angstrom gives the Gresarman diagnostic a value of 0.97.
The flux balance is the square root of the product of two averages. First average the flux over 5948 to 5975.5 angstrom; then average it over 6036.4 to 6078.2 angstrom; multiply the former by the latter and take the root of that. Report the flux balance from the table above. 12.4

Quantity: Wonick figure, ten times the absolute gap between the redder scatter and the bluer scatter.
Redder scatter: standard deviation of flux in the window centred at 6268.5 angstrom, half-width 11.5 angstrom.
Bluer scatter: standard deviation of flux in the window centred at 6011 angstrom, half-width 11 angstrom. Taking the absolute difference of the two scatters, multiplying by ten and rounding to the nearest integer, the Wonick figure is 1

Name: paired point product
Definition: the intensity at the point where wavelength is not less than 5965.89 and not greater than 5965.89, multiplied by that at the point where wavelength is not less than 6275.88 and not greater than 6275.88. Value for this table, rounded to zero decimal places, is 146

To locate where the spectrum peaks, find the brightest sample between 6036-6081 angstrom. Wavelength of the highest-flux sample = 6043.31 angstrom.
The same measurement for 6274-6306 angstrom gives 6299.05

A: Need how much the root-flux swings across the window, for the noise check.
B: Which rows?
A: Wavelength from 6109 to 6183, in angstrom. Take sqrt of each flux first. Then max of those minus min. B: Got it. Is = 0.14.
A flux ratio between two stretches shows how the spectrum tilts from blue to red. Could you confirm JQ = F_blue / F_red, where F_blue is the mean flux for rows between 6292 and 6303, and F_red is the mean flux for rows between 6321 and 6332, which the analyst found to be 1.18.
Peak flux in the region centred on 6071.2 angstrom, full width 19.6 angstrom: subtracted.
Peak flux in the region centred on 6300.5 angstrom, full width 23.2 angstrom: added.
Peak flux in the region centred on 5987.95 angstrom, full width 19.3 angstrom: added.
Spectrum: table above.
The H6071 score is 13.1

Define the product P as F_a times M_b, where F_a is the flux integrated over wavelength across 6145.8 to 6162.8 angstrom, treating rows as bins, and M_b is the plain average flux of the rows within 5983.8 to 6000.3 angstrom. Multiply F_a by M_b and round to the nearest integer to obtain 2418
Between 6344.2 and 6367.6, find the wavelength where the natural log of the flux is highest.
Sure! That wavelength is 6366.12 angstrom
